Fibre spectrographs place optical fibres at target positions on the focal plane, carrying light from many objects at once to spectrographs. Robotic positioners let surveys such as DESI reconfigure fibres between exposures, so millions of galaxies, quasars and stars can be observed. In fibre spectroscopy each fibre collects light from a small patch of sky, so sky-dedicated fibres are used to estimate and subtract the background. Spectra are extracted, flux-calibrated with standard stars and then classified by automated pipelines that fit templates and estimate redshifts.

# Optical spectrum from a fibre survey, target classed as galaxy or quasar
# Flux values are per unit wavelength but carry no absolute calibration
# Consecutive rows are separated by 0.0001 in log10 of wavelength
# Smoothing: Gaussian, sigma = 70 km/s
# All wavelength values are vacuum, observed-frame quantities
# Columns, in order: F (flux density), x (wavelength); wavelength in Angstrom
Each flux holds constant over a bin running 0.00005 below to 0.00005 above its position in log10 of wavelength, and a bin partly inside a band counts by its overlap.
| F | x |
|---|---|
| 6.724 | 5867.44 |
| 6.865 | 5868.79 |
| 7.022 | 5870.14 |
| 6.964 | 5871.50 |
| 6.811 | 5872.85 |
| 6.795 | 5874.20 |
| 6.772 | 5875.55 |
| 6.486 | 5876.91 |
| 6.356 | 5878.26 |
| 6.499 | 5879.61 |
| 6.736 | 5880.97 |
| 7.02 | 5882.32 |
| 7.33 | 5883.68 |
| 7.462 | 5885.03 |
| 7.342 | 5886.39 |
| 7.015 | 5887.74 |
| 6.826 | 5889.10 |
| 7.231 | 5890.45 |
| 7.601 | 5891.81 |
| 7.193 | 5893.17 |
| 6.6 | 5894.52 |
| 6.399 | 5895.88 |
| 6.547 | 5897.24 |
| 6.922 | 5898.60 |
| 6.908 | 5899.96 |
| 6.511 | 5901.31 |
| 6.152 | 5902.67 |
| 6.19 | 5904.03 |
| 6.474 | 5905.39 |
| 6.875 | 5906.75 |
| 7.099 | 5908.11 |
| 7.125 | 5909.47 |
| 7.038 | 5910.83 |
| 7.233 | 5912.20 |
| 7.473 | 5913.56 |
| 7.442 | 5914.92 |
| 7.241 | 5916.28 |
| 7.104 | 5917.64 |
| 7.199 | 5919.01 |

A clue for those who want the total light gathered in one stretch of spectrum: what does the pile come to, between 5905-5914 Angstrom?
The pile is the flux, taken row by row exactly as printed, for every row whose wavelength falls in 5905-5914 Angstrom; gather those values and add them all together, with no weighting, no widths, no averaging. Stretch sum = 49.3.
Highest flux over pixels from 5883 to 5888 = 7.462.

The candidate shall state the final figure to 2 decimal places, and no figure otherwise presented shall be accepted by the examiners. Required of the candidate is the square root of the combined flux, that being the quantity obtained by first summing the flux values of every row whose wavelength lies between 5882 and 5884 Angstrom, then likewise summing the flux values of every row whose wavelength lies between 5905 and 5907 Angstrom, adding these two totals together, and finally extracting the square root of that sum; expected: 5.26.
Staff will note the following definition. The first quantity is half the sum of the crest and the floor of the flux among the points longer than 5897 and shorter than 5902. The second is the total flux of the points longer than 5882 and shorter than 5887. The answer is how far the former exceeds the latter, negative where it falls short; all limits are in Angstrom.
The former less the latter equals -22.4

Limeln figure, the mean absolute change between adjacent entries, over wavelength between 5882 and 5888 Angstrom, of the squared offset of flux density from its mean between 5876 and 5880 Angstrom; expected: 0.35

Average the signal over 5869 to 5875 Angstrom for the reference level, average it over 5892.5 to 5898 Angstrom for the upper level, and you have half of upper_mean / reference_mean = 0.485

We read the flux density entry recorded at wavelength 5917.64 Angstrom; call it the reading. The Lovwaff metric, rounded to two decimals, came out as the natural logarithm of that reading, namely 1.96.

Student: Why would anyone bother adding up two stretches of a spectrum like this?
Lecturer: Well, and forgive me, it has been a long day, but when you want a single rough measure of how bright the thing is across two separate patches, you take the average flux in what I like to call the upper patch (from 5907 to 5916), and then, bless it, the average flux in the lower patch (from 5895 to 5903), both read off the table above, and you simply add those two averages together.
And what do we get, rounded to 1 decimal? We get 13.8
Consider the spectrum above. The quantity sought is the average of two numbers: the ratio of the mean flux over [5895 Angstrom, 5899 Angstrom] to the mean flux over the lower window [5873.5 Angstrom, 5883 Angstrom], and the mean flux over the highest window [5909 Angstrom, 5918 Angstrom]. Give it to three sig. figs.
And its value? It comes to 4.12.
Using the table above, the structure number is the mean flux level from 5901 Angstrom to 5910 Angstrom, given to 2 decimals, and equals 6.63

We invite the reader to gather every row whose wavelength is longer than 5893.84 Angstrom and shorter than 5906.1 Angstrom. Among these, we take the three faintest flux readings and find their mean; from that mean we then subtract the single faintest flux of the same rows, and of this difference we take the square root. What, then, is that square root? 0.31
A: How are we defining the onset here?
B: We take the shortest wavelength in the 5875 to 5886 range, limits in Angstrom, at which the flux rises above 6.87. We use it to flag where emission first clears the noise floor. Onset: 5882.32 Angstrom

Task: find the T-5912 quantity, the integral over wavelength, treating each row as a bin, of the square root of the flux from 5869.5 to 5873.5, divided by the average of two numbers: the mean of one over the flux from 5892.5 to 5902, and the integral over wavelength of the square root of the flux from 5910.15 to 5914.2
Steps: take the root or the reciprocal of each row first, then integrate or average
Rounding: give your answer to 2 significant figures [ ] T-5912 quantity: 1.9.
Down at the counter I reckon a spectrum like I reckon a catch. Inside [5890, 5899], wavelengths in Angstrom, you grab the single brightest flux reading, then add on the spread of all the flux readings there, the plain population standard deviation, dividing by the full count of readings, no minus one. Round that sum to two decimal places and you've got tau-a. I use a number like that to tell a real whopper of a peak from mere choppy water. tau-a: 8.01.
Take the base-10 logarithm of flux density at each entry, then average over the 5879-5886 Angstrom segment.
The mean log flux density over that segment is 0.845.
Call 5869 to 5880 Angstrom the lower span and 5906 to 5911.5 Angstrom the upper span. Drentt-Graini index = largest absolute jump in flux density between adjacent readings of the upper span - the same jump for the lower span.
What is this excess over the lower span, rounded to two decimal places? -0.06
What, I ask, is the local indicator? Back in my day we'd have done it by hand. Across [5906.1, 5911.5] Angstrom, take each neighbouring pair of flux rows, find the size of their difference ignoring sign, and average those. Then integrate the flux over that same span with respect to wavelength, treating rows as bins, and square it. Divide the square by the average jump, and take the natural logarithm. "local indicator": 9.5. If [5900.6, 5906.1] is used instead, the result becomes 8.6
